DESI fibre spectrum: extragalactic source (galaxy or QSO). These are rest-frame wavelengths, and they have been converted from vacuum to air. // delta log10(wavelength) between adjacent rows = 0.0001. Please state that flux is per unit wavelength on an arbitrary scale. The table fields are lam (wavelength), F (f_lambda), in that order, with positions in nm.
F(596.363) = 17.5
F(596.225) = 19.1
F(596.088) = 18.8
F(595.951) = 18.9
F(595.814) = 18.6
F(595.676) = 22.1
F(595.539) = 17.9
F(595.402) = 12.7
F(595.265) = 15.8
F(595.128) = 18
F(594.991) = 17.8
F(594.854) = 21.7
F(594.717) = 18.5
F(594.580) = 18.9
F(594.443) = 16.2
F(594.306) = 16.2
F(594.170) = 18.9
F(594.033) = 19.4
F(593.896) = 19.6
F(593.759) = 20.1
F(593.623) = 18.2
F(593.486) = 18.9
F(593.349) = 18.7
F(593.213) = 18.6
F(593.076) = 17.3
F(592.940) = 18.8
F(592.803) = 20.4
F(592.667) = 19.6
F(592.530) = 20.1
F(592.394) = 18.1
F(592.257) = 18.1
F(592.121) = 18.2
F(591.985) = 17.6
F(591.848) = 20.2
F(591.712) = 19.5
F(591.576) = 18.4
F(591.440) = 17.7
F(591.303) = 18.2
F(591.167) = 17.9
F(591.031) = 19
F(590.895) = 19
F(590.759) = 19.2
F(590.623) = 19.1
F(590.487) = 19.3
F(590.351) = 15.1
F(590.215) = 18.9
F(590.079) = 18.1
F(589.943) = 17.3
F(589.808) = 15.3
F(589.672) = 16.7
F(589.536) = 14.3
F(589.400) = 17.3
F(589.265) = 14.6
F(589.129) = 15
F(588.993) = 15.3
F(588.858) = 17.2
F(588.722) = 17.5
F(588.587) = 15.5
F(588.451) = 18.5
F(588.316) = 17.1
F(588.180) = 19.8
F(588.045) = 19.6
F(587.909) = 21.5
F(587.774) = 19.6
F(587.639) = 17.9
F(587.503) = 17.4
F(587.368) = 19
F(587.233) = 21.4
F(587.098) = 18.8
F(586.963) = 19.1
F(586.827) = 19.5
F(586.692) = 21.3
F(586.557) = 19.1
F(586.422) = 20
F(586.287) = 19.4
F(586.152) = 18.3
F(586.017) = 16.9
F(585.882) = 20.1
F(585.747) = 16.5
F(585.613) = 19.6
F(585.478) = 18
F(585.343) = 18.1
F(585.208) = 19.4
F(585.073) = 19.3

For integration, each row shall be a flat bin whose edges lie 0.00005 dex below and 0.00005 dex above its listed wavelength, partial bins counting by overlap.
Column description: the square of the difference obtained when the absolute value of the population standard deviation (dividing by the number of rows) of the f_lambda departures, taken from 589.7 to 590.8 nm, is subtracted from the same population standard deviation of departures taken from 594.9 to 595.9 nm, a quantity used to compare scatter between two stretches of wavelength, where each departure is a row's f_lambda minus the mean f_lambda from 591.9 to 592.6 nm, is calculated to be 1.04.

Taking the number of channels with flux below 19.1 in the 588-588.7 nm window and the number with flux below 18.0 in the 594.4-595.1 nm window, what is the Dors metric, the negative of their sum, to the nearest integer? -5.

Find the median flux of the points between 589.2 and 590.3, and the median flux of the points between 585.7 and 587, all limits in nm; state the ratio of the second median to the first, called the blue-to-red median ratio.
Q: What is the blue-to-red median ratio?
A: 1.13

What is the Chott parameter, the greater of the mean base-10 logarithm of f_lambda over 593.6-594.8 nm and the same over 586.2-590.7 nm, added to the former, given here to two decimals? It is 2.53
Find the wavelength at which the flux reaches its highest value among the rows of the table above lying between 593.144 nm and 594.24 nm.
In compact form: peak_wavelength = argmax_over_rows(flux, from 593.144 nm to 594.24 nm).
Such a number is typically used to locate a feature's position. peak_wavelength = 593.759 nm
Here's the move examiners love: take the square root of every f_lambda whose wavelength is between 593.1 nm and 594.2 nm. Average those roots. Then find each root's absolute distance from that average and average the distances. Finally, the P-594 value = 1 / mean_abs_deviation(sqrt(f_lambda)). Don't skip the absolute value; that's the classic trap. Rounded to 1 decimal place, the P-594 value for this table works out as 18.0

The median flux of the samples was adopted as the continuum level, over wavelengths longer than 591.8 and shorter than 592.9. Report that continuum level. 18.9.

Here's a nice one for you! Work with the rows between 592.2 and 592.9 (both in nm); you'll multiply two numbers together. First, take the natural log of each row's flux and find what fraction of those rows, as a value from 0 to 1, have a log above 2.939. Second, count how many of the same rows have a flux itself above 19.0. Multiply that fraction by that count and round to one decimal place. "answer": 1.8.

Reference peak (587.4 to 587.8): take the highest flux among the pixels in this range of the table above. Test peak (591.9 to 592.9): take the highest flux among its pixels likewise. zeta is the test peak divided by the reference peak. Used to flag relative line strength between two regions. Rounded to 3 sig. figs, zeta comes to 1.04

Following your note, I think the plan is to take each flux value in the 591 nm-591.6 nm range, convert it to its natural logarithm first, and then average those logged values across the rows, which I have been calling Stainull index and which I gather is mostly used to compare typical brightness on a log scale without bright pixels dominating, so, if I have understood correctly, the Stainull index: 2.90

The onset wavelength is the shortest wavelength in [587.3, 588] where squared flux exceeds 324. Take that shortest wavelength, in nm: 587.368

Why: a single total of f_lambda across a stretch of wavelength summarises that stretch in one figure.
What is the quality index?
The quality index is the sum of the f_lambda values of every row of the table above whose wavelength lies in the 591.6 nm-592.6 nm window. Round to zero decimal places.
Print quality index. 132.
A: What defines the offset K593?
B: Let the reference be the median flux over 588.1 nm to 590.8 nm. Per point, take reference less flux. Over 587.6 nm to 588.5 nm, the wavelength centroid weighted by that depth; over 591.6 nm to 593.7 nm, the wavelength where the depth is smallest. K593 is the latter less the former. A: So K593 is 4.81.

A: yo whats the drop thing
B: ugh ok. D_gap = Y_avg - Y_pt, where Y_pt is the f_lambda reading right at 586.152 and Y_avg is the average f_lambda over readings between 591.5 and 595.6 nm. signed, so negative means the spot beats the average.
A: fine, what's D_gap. 0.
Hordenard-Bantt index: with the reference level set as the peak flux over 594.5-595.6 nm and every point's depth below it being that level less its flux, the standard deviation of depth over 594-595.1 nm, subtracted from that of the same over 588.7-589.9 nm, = -0.5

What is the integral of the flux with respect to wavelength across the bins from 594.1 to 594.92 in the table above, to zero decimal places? 15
